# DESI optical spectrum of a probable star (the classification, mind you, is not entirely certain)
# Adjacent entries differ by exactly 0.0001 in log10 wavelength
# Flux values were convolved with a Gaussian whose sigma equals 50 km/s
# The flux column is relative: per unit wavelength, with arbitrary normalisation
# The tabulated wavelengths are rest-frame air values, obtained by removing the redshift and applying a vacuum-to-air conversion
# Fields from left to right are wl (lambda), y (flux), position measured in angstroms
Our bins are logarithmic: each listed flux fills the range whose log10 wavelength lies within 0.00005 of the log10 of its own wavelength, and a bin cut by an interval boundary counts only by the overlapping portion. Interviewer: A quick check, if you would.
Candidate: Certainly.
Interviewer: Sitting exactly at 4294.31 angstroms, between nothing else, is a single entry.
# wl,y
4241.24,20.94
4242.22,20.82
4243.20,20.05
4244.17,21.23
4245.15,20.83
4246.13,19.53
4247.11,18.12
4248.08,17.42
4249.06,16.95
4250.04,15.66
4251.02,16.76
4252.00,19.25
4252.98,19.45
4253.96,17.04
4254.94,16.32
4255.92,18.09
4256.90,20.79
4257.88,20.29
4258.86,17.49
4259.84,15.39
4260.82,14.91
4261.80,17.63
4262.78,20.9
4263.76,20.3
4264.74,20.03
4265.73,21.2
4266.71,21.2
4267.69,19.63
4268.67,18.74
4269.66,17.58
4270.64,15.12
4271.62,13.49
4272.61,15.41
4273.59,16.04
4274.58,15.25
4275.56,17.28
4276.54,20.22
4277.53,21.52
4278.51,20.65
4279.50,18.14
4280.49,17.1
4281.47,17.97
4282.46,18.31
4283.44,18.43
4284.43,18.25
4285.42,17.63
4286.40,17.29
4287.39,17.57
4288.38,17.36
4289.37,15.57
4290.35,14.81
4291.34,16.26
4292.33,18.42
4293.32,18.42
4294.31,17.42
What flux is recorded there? 17.42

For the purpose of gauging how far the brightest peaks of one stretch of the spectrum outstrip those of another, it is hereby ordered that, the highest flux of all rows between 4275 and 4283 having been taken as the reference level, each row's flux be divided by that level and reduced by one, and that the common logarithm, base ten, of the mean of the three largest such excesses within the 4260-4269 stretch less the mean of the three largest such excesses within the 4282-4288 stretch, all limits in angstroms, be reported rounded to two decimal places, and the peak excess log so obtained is -0.89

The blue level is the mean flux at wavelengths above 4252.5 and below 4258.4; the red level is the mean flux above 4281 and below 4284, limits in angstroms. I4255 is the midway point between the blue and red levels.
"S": 18.4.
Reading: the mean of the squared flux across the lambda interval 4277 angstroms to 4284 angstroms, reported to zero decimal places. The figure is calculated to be 358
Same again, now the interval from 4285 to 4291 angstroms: 280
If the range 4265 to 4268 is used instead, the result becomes 428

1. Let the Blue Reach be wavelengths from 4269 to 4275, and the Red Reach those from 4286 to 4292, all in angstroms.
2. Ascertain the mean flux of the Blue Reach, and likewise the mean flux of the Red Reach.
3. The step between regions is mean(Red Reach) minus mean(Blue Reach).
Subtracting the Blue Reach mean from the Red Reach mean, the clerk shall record 1.0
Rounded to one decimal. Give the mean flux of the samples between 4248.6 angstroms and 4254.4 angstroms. 17.5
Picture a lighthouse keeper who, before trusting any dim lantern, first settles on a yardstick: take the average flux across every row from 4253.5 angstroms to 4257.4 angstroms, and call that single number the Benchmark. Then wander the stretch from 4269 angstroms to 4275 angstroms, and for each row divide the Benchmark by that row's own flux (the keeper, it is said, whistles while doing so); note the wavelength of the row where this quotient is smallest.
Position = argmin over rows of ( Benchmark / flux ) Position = 4269.66 angstroms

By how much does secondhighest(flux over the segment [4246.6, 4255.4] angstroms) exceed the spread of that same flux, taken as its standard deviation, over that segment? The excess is 18.0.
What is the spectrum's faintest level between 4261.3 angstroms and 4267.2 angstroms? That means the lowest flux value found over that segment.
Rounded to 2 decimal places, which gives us 17.63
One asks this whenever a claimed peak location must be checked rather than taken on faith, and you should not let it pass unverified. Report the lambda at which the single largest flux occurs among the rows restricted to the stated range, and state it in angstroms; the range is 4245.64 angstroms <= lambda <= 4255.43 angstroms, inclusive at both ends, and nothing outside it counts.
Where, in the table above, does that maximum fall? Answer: 4246.13 angstroms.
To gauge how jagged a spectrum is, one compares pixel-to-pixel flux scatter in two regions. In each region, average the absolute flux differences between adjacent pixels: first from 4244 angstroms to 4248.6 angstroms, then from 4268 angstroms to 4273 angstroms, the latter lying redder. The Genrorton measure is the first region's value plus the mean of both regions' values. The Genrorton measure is 2.3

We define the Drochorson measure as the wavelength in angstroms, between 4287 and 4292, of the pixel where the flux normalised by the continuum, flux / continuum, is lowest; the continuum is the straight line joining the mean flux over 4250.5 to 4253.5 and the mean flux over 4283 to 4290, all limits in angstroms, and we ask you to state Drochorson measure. 4290.35 angstroms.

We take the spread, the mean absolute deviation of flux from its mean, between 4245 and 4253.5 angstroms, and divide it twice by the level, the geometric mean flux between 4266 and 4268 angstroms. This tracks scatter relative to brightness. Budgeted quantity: 0.0033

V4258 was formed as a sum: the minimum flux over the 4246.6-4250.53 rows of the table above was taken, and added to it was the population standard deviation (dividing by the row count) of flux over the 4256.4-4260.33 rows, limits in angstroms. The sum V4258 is 17.8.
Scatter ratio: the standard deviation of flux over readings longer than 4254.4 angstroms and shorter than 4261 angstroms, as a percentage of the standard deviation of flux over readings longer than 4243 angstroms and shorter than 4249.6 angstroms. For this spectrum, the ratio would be 136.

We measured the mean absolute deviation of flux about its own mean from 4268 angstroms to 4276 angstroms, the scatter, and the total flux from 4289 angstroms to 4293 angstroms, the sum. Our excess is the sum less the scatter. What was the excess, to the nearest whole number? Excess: 64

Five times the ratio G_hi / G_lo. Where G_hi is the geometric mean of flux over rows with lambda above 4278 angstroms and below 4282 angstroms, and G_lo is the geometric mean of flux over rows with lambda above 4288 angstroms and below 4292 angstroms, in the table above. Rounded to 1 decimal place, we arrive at 5.8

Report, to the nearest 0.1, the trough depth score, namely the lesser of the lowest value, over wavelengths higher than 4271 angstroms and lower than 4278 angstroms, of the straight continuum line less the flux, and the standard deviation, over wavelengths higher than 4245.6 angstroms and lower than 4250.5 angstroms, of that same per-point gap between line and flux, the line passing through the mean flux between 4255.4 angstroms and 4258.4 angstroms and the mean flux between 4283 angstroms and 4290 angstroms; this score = -3.4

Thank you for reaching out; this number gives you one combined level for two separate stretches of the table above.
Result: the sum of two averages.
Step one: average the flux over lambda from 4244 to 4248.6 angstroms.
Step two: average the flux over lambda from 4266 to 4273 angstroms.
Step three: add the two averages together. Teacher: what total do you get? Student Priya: 36.7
